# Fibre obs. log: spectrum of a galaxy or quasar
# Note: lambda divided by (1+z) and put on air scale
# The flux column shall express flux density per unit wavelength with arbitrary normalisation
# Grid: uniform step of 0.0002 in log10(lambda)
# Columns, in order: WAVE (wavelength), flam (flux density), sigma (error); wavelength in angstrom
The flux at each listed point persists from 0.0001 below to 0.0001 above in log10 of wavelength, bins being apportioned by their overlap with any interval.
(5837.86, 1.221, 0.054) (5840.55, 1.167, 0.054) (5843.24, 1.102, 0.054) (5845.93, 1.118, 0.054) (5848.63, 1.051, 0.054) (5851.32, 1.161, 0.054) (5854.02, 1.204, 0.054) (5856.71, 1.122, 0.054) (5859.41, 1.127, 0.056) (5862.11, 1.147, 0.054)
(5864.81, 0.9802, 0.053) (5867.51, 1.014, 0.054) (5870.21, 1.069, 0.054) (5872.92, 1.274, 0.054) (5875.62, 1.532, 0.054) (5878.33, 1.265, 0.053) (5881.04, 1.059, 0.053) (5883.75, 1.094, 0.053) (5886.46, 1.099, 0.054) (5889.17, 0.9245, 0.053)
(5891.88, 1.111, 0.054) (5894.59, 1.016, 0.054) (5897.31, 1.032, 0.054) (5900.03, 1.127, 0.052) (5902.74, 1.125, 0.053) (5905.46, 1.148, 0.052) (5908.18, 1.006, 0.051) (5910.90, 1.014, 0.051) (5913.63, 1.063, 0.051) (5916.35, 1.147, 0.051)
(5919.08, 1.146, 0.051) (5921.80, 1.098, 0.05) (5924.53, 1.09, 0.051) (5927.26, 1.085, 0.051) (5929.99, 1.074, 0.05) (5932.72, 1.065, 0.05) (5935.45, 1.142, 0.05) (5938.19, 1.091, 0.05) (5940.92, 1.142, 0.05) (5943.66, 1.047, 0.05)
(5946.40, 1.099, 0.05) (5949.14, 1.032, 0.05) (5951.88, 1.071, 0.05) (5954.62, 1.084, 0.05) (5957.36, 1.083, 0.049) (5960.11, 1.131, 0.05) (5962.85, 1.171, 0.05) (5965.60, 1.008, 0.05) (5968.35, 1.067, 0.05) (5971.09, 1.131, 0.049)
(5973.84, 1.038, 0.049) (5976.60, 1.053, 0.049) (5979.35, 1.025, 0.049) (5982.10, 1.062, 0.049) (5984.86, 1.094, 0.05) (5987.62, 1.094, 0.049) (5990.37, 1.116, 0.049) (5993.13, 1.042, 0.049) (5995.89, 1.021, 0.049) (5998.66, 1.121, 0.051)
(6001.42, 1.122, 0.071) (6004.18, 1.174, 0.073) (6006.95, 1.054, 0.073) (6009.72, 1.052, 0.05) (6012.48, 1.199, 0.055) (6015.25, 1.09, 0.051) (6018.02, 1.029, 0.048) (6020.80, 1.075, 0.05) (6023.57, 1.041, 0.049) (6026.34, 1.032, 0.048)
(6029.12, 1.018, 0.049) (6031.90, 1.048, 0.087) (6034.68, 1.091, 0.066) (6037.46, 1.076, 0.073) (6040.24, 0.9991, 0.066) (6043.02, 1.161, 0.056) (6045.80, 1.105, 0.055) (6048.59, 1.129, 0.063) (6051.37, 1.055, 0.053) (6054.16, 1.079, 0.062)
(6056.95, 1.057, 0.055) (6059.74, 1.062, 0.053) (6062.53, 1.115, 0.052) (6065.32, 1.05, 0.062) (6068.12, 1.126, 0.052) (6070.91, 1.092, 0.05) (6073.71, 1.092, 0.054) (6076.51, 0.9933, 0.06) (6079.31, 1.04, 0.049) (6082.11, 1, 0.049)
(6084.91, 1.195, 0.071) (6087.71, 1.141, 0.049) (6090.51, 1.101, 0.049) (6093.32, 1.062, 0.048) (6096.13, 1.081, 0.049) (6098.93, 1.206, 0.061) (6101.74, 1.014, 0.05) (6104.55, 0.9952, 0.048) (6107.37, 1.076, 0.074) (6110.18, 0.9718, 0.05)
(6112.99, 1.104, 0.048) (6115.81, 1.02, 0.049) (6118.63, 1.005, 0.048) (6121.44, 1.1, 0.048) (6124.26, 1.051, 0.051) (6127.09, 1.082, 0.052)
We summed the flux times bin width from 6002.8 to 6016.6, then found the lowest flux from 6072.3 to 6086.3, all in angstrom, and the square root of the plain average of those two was 2.86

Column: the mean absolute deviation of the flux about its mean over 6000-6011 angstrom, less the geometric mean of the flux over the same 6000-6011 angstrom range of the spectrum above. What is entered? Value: -1.05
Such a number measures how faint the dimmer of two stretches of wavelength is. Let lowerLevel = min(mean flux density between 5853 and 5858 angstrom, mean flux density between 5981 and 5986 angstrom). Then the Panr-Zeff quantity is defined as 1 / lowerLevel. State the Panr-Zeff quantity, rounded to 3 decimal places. 0.928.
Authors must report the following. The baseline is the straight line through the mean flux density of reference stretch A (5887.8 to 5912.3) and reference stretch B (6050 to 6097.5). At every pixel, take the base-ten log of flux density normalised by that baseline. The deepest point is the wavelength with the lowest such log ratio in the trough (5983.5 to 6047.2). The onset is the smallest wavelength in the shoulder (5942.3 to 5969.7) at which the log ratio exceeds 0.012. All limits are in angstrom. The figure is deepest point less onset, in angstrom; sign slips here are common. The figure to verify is 93.8 angstrom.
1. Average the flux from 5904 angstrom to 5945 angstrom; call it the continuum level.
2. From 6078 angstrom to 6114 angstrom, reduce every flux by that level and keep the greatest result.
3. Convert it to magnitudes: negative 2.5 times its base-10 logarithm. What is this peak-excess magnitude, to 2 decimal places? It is 2.34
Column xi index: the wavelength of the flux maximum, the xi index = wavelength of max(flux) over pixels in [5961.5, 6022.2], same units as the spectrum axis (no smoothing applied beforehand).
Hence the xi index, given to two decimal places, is 6012.48 angstrom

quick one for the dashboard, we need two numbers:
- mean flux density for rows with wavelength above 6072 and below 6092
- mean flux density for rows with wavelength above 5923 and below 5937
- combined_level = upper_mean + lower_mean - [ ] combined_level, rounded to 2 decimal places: 2.17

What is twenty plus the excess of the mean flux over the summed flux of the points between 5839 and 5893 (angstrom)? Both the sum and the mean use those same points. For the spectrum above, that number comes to -1.49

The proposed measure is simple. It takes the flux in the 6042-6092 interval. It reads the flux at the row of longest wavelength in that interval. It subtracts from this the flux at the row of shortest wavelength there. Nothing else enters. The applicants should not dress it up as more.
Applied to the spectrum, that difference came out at -0.06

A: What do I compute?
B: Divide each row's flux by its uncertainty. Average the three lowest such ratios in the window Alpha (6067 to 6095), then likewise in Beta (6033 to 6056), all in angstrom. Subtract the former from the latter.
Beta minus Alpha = -2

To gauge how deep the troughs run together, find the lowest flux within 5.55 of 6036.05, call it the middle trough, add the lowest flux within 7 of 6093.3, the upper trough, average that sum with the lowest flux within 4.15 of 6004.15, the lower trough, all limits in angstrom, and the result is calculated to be 1.56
